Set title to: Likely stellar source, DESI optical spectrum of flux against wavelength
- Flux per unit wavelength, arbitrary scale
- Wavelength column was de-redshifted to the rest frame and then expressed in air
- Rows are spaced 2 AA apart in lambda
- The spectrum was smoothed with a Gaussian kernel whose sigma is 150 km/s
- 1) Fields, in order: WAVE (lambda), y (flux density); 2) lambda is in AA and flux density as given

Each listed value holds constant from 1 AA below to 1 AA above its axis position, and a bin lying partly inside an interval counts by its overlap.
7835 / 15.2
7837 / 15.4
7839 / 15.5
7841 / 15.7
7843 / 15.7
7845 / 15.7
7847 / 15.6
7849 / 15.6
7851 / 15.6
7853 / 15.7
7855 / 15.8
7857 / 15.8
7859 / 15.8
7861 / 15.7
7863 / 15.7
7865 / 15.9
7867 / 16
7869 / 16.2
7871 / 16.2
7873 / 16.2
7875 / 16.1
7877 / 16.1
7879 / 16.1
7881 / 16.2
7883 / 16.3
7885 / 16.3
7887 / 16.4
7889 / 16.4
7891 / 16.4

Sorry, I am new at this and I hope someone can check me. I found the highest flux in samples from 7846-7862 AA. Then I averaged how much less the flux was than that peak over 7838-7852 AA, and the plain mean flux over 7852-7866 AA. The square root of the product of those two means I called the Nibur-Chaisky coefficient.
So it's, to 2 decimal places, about 1.64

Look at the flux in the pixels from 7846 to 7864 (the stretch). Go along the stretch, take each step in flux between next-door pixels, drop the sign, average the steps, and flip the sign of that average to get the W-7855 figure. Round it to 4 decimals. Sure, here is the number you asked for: -0.0375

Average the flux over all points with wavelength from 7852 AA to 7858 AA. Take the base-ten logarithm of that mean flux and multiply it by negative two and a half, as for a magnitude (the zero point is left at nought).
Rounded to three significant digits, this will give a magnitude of -2.99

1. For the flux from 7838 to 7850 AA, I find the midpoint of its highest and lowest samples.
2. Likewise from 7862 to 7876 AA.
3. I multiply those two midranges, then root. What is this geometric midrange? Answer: 15.8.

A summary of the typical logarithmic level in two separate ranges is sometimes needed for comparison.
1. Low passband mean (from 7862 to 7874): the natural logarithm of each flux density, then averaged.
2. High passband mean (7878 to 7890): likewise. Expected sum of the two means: 5.56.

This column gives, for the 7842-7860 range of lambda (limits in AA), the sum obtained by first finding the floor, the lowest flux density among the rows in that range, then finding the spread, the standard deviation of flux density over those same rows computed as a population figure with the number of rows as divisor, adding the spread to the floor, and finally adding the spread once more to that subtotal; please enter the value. 15.76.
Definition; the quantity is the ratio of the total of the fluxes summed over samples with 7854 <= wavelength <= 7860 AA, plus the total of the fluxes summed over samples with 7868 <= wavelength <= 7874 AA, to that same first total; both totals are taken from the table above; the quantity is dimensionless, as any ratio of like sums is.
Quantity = 2.03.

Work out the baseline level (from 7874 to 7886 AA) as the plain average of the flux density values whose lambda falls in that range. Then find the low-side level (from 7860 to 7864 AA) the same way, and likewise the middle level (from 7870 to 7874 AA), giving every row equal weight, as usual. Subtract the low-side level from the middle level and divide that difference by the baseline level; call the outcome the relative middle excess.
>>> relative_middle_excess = 0.0309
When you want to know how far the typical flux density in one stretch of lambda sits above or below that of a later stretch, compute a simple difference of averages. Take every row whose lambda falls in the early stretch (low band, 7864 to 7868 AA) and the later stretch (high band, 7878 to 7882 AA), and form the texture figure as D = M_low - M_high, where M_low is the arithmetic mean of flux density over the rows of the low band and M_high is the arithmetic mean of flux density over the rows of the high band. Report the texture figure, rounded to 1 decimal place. -0.2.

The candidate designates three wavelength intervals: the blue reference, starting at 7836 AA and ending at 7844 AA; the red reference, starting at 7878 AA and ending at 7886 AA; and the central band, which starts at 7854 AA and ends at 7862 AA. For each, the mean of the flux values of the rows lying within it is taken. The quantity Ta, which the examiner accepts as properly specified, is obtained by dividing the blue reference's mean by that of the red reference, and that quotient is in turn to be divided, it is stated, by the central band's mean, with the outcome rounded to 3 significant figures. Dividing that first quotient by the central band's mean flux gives 0.0609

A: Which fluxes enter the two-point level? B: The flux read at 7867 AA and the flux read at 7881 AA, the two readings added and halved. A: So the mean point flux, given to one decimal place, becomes 16.1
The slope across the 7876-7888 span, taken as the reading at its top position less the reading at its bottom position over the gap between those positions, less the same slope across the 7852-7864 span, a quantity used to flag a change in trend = 0.030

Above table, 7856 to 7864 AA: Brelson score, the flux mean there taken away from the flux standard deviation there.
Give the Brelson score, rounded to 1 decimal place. -15.7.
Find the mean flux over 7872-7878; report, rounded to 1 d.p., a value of 16.1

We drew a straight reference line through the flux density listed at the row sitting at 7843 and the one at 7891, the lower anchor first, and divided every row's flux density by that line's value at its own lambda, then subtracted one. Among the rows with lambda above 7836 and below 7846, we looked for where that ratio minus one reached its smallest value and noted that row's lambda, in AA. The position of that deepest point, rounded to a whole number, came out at 7837 AA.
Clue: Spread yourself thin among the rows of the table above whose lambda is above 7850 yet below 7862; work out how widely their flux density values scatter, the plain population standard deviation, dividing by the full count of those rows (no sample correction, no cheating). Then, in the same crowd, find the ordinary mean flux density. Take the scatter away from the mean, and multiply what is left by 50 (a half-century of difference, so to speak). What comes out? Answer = 783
